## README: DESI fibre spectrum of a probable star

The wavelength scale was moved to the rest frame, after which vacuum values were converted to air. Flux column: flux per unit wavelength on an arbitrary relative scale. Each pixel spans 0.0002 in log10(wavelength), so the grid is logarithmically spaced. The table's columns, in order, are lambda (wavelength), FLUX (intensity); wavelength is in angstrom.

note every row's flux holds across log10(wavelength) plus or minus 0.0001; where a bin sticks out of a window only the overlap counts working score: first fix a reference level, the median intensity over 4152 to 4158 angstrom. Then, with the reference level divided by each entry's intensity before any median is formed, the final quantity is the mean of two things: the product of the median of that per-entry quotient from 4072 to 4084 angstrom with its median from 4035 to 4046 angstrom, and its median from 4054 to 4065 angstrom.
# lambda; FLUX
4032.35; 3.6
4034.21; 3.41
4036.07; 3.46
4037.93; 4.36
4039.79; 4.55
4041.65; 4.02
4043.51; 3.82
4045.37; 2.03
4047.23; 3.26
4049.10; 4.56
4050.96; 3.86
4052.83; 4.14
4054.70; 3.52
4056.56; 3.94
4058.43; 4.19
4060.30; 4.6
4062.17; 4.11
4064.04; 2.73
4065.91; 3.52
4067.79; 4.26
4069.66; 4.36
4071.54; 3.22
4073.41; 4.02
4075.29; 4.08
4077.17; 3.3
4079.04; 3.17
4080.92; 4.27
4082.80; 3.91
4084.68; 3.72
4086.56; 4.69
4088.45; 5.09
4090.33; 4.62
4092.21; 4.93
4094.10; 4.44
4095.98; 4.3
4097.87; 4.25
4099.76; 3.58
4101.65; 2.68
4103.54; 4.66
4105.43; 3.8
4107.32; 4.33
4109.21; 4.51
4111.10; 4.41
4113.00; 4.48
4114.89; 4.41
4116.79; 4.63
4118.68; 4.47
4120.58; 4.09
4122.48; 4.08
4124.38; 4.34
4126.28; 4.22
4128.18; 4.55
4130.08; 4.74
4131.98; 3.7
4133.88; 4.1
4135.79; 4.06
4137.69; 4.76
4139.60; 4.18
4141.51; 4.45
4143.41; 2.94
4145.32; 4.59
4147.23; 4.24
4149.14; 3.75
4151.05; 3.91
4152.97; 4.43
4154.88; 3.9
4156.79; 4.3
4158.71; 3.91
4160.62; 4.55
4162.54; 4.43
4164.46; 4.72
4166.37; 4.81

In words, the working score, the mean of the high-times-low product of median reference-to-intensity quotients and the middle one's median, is 1.13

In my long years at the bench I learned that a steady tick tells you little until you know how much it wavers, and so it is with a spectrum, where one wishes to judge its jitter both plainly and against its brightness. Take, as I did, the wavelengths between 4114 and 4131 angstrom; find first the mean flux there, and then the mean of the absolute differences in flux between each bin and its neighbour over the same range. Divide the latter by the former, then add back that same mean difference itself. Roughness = 0.26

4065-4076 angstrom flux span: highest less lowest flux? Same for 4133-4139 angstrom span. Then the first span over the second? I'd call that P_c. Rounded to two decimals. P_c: 1.63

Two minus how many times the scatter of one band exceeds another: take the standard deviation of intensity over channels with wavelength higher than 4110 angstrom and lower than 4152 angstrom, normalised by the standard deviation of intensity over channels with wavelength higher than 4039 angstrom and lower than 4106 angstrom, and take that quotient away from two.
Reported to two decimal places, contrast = 1.38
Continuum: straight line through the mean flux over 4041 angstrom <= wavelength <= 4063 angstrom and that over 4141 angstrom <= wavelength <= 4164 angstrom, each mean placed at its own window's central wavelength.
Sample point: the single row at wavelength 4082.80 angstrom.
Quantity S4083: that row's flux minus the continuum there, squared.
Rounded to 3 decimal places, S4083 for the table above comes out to 0.000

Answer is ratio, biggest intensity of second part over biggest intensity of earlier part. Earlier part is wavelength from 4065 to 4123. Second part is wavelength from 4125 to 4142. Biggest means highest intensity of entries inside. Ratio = 0.94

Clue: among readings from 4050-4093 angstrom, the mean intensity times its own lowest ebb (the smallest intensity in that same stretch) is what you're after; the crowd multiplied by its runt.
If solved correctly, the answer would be 11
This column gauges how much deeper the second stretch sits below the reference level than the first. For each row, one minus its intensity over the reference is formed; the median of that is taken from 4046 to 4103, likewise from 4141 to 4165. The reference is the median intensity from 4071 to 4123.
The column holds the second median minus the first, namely -0.05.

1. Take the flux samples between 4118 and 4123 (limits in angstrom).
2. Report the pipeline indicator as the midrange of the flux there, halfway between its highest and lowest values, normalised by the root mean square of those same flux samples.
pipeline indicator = 1.01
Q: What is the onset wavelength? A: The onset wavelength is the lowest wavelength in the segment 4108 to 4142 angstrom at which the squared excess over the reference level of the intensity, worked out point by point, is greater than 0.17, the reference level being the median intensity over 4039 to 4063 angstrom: 4109.21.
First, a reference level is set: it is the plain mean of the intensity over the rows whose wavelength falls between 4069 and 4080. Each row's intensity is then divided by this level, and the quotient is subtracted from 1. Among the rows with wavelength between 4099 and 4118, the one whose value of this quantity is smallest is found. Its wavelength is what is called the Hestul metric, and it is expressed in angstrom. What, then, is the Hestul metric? 4103.54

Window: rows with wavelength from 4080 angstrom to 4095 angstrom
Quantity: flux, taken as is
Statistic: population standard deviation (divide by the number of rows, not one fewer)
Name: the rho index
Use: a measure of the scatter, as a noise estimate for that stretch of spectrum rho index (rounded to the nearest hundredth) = 0.44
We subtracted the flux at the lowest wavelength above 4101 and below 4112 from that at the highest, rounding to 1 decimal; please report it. 1.7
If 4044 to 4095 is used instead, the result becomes 2.4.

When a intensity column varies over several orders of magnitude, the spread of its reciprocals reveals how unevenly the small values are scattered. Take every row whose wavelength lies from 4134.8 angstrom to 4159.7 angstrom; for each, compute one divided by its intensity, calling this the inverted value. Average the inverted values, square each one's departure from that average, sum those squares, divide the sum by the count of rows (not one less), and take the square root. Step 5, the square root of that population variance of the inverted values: 0.031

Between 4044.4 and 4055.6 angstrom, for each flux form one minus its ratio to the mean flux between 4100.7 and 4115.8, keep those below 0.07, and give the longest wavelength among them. 4052.83 angstrom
